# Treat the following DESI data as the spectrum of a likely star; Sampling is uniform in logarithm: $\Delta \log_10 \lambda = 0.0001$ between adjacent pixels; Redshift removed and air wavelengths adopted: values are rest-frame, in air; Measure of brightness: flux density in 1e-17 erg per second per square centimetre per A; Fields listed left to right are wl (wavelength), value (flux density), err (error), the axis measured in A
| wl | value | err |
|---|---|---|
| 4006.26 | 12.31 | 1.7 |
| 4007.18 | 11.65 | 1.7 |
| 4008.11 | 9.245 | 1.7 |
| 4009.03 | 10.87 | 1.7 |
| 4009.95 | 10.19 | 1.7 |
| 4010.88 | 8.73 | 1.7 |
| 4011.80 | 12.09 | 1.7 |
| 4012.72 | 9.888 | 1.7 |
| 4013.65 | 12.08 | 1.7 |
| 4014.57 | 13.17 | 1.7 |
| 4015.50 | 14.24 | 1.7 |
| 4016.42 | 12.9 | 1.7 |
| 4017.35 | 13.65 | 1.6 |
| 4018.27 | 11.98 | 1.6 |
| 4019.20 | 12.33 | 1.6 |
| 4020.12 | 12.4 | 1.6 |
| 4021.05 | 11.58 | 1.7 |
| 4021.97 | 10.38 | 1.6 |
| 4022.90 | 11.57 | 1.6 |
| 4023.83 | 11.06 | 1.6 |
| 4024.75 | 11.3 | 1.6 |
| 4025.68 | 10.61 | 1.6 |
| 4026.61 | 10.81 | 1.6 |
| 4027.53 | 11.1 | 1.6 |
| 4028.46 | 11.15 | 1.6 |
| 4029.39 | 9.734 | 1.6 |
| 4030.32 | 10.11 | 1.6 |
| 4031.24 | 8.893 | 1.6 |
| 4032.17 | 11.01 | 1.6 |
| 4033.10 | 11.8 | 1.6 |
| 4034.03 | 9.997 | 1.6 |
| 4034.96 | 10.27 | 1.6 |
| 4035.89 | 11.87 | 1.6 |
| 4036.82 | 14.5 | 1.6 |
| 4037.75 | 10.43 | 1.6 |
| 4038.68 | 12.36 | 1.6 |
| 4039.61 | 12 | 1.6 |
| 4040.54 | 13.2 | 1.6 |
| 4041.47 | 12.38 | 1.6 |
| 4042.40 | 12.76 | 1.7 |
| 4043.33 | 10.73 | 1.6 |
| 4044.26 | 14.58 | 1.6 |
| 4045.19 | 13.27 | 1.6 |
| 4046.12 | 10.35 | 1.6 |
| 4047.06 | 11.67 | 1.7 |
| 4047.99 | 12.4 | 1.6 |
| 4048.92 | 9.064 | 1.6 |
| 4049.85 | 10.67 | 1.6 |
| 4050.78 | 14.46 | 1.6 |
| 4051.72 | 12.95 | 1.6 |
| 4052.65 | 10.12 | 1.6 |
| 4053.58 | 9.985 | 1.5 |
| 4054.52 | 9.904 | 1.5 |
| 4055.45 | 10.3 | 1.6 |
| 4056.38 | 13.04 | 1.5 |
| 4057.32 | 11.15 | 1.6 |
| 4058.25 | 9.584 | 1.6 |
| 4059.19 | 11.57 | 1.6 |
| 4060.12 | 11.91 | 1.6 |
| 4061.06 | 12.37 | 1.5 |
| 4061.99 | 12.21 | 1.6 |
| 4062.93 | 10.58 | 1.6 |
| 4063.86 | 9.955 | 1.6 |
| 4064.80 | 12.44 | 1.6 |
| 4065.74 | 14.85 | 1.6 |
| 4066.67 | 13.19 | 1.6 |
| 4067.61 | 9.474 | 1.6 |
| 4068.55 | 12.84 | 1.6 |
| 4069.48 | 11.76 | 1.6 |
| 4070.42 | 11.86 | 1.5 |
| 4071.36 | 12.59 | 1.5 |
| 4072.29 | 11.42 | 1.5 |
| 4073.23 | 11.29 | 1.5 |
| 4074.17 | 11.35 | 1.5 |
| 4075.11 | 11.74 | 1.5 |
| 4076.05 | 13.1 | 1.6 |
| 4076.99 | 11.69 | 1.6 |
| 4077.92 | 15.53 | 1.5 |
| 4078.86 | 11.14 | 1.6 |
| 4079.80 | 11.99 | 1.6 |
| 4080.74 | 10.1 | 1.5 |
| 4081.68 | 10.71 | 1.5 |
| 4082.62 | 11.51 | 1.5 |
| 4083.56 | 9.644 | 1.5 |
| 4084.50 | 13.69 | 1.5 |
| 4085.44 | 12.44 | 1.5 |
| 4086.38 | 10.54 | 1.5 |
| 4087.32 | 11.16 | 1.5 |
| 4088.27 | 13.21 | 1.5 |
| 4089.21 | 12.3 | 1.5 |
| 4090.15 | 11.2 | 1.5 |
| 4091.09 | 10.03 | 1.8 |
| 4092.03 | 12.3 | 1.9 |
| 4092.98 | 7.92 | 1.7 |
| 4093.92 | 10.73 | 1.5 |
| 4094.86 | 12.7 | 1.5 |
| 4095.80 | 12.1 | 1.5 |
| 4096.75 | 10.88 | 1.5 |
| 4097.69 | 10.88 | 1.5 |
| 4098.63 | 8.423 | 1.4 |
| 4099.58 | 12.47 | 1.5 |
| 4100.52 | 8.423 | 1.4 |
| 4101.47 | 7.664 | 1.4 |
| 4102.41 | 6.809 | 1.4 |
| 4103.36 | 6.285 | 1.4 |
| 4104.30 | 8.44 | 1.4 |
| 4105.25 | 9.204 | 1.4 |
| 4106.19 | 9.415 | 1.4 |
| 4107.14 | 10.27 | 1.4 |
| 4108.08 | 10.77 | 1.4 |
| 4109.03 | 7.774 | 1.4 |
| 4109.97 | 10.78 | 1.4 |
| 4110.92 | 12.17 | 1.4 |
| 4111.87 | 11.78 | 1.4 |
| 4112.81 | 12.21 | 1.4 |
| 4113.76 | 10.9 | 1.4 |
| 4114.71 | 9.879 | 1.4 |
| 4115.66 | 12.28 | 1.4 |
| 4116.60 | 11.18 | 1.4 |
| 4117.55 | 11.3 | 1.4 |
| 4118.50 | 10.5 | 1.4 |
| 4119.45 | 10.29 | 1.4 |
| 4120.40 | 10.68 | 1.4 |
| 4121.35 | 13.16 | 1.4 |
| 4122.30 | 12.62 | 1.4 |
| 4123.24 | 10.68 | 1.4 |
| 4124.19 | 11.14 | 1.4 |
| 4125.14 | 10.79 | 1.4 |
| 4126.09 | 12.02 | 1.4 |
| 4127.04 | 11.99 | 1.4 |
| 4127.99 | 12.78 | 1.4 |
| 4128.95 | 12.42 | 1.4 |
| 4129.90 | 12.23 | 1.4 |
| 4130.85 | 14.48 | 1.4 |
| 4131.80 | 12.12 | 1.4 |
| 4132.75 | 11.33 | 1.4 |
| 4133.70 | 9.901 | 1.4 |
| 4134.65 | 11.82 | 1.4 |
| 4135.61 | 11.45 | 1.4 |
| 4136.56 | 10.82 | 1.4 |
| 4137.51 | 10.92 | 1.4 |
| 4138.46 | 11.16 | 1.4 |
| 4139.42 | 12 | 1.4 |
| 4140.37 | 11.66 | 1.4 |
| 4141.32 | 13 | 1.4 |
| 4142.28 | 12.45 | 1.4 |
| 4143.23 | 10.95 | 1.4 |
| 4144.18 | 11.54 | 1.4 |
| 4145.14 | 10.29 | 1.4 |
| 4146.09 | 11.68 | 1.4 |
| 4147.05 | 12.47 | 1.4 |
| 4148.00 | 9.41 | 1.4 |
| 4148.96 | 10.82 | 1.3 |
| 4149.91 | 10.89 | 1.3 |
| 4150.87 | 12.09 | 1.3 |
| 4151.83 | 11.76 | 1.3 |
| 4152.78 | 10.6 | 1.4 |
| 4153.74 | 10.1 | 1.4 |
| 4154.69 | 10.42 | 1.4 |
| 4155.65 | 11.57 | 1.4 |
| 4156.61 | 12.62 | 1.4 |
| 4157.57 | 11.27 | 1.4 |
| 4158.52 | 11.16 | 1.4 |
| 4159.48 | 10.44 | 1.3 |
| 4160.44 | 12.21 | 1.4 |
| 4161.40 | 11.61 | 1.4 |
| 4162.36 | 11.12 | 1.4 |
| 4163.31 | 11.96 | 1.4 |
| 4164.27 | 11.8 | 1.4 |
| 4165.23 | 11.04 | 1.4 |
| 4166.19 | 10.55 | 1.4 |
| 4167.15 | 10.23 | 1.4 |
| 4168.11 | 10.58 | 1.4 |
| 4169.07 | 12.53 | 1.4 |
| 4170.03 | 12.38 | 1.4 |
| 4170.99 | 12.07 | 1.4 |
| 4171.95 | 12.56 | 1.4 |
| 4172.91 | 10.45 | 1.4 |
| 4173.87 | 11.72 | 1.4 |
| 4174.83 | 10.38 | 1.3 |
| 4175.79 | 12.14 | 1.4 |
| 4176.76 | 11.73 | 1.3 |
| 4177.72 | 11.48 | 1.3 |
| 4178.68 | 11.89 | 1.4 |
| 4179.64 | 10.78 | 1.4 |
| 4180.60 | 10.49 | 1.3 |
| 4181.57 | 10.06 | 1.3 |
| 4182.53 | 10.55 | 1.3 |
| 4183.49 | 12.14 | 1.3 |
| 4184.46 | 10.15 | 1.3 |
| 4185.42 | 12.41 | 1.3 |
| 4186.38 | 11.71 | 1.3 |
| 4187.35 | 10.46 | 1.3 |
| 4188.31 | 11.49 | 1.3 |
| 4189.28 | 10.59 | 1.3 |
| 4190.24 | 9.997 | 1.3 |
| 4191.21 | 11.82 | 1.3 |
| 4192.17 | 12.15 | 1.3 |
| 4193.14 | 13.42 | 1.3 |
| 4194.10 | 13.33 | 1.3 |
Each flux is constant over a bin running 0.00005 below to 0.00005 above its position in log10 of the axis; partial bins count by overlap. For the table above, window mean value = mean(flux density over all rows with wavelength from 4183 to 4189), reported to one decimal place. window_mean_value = 11.4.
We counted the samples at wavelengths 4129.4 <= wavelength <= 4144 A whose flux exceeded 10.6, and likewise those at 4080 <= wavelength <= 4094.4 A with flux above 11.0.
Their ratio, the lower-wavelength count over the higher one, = 0.57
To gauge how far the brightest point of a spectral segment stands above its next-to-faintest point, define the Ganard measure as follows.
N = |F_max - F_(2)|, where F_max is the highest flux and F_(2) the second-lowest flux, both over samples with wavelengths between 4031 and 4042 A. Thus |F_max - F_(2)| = 4.5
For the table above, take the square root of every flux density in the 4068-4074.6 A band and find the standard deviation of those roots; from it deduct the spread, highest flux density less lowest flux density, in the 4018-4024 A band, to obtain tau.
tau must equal -1.9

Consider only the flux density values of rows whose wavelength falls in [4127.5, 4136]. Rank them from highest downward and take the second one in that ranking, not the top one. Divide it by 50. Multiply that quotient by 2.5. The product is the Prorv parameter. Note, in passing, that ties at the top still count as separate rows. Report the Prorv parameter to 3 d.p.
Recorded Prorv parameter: 0.639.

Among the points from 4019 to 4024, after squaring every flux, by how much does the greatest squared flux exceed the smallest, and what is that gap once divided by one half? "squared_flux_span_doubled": 92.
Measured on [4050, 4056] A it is 222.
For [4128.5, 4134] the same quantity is 223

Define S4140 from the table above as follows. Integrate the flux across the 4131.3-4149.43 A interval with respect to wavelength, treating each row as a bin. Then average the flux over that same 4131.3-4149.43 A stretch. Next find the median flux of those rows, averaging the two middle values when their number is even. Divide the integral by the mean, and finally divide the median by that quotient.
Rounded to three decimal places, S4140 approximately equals 0.632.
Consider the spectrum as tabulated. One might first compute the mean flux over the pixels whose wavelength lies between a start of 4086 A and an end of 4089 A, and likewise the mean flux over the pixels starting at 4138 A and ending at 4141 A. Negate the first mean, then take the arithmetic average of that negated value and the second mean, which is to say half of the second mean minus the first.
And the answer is -0.01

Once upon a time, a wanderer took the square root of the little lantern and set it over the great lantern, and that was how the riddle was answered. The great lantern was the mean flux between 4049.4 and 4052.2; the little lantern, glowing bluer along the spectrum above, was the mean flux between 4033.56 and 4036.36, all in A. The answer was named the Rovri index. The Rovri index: 0.26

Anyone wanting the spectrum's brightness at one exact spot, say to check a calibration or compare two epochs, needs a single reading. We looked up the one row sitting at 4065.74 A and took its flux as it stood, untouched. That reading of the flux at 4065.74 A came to 14.85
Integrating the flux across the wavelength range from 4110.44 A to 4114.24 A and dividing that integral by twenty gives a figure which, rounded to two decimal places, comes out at 2.23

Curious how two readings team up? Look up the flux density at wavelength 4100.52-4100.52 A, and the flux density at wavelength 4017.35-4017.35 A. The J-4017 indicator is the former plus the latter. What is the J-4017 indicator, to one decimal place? 22.1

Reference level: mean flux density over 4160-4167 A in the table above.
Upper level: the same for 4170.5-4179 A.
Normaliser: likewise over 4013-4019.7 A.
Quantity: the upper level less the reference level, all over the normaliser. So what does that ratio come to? 0.01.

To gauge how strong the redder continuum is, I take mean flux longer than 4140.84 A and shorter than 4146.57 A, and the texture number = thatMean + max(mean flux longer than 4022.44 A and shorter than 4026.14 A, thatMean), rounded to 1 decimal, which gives 23.3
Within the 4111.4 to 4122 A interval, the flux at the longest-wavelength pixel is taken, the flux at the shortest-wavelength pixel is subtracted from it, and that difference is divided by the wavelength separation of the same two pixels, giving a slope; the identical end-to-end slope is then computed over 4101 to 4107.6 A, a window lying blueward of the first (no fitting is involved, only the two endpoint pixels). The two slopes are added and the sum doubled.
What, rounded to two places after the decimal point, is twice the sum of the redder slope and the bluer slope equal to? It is 1.21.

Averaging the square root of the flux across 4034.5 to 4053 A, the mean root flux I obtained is 3.46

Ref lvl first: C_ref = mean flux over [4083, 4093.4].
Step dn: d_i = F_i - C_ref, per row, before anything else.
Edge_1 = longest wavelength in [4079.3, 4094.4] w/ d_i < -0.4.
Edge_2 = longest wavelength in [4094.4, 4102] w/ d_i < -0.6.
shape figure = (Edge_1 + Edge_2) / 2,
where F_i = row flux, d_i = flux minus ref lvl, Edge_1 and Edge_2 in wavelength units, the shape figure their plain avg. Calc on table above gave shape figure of 4097.7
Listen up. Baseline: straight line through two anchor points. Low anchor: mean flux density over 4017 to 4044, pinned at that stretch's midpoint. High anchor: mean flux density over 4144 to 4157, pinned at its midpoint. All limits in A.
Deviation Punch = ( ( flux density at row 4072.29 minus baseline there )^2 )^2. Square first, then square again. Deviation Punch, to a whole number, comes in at 0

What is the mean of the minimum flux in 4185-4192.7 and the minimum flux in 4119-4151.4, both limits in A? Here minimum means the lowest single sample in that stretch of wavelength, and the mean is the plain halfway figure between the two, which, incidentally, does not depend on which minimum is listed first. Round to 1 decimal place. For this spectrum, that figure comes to 9.7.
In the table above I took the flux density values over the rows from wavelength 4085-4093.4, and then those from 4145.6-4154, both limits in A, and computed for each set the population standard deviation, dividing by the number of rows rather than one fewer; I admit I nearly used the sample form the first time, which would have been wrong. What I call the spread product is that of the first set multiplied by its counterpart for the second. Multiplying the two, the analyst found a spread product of 1.4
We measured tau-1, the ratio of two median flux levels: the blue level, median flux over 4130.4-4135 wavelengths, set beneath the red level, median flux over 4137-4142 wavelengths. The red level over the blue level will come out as 0.99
